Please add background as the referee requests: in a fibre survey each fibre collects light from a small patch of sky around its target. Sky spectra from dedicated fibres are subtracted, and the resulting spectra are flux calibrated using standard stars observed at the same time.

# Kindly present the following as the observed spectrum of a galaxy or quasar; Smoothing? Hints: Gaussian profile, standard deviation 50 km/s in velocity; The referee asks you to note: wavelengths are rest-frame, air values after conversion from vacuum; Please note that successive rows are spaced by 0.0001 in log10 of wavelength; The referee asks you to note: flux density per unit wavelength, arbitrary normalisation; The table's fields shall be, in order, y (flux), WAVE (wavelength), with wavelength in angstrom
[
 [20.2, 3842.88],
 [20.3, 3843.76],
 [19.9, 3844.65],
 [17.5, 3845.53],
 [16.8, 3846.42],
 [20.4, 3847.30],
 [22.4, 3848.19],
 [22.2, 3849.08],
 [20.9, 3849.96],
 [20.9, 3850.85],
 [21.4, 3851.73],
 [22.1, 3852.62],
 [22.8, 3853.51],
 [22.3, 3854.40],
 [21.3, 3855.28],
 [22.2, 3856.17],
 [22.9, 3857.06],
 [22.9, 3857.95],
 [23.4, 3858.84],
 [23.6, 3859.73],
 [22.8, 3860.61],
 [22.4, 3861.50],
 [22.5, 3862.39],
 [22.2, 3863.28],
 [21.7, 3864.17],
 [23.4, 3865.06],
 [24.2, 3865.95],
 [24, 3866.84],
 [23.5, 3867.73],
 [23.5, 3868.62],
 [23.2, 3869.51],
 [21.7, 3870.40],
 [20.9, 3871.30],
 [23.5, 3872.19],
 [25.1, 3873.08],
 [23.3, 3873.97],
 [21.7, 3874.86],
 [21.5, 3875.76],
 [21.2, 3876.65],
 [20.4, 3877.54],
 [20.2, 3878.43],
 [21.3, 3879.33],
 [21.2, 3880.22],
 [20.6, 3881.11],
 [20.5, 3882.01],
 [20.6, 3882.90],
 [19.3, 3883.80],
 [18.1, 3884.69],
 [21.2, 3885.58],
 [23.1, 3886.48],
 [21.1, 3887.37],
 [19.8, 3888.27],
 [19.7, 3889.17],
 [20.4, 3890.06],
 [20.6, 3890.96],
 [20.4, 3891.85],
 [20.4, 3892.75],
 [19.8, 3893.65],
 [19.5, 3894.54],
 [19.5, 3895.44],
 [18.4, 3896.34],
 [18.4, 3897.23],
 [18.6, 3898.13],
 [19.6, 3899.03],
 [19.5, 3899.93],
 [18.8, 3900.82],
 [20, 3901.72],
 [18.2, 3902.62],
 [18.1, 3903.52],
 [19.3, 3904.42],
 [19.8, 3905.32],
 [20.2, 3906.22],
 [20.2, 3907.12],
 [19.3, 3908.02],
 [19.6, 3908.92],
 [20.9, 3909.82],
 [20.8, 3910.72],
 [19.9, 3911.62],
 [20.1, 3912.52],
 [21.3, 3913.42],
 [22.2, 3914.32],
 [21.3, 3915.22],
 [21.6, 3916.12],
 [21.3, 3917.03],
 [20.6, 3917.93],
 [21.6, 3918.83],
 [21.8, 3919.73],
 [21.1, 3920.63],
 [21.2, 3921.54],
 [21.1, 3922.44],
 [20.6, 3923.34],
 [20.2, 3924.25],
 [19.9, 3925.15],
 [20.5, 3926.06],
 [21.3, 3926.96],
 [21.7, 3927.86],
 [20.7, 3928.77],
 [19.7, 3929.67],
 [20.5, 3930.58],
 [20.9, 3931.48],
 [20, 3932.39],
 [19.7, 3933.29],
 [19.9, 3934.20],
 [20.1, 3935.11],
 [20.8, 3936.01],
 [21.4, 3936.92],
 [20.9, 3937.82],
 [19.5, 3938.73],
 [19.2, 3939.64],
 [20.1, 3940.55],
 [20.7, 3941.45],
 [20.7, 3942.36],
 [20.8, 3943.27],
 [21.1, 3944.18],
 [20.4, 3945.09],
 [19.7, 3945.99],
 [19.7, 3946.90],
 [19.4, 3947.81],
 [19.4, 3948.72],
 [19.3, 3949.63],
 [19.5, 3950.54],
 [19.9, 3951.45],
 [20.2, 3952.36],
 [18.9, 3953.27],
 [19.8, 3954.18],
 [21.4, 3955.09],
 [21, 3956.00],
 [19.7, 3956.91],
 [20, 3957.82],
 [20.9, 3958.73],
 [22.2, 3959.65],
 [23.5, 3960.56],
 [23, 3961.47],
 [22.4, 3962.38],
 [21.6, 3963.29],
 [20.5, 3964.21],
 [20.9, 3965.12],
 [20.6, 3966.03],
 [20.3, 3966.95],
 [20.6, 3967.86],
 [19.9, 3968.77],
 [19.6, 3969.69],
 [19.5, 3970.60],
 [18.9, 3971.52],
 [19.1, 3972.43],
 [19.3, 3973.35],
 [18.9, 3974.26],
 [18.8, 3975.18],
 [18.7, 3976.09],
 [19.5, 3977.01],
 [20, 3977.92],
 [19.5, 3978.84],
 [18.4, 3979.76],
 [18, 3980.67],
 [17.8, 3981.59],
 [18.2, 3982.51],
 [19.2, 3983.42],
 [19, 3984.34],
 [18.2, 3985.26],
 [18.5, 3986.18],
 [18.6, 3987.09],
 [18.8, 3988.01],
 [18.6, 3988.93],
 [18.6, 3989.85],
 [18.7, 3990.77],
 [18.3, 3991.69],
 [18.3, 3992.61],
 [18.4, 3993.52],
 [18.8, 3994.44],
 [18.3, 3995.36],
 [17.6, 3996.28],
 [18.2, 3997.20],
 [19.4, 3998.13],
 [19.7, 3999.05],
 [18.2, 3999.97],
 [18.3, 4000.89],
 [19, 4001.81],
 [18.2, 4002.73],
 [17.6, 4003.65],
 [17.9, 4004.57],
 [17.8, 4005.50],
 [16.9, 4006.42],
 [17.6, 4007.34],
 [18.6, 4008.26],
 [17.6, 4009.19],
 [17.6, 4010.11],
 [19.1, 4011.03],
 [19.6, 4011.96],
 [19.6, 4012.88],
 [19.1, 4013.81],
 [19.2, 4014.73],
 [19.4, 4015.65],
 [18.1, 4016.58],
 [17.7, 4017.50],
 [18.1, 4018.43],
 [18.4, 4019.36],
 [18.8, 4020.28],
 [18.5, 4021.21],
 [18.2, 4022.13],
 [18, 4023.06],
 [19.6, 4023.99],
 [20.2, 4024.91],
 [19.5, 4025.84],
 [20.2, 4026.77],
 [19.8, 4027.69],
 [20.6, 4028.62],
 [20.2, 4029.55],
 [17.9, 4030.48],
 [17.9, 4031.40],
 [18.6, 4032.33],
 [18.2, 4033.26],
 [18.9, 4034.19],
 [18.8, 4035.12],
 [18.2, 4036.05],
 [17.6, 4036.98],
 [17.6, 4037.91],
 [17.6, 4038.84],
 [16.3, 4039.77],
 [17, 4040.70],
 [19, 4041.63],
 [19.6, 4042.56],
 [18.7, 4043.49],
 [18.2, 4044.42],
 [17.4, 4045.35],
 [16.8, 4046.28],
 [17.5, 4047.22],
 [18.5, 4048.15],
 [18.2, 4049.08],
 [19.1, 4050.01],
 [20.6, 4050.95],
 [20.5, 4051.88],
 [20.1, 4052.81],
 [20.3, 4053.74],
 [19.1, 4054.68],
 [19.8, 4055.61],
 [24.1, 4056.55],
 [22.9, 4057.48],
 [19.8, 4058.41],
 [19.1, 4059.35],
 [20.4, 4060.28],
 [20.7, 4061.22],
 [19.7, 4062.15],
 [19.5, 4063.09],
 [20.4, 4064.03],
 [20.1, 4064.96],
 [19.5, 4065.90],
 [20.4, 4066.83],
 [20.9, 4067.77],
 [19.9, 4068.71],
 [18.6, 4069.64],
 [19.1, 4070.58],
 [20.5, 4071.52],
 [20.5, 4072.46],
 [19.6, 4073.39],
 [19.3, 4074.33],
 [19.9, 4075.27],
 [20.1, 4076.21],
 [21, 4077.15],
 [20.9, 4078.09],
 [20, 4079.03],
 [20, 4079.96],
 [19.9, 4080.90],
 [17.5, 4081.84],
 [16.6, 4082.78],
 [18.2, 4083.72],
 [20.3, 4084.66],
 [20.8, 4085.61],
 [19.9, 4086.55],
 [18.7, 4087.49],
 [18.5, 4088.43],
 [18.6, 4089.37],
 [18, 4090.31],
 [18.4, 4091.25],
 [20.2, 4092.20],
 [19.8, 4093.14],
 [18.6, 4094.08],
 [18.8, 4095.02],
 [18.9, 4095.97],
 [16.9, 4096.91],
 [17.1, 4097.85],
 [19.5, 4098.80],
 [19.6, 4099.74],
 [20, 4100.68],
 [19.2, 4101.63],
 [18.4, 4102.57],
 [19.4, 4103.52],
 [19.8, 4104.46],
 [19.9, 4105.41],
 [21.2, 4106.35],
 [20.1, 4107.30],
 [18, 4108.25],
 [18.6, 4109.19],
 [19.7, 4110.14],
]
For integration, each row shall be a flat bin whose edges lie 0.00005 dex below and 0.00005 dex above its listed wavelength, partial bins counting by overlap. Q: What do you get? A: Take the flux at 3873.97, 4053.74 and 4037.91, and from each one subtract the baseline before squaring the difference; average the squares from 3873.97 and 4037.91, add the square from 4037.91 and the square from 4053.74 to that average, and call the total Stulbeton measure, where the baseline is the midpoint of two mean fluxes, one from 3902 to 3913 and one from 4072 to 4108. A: 13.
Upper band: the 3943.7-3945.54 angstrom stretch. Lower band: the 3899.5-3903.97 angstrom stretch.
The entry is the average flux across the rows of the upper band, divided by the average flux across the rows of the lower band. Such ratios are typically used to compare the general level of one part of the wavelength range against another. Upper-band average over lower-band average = 1.10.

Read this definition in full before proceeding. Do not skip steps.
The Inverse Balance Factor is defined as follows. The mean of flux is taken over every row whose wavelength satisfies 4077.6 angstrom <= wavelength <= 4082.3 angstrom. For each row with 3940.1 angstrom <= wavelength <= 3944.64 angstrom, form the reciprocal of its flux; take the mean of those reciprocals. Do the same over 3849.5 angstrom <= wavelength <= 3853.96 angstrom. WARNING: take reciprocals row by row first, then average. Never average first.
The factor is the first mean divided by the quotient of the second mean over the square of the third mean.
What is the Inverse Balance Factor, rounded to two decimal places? 0.87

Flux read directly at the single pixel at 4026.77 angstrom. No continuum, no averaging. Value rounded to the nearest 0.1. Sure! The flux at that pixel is 20.2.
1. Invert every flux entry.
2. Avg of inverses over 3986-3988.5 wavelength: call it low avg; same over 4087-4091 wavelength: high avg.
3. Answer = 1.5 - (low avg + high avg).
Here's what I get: 1.39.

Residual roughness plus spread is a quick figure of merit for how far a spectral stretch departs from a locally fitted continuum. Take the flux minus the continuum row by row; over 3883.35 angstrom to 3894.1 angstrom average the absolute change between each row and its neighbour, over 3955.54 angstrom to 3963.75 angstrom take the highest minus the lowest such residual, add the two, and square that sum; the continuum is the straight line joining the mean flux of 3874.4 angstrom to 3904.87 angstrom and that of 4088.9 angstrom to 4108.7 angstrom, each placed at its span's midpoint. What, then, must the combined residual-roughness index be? 23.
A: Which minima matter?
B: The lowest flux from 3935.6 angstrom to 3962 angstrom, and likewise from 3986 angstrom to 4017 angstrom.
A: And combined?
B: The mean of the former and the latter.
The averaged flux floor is 17.9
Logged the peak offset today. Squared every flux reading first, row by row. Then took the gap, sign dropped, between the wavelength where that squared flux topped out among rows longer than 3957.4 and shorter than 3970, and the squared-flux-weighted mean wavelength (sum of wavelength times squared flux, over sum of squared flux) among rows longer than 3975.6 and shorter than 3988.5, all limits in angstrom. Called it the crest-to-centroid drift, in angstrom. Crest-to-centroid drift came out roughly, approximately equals 21.4 angstrom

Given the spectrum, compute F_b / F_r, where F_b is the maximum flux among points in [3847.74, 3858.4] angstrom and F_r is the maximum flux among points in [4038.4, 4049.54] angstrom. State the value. 1.17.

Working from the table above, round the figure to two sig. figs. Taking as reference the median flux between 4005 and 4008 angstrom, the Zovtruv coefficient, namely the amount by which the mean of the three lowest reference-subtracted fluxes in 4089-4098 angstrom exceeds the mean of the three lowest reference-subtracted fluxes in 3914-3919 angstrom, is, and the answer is -3.7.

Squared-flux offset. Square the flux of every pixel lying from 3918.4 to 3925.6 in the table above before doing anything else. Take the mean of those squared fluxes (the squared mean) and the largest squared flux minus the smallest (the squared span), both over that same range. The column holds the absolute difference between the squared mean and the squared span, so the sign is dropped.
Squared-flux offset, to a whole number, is 360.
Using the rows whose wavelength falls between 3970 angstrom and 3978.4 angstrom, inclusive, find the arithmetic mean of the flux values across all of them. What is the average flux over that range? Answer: 19.2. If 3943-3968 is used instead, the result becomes 20.6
